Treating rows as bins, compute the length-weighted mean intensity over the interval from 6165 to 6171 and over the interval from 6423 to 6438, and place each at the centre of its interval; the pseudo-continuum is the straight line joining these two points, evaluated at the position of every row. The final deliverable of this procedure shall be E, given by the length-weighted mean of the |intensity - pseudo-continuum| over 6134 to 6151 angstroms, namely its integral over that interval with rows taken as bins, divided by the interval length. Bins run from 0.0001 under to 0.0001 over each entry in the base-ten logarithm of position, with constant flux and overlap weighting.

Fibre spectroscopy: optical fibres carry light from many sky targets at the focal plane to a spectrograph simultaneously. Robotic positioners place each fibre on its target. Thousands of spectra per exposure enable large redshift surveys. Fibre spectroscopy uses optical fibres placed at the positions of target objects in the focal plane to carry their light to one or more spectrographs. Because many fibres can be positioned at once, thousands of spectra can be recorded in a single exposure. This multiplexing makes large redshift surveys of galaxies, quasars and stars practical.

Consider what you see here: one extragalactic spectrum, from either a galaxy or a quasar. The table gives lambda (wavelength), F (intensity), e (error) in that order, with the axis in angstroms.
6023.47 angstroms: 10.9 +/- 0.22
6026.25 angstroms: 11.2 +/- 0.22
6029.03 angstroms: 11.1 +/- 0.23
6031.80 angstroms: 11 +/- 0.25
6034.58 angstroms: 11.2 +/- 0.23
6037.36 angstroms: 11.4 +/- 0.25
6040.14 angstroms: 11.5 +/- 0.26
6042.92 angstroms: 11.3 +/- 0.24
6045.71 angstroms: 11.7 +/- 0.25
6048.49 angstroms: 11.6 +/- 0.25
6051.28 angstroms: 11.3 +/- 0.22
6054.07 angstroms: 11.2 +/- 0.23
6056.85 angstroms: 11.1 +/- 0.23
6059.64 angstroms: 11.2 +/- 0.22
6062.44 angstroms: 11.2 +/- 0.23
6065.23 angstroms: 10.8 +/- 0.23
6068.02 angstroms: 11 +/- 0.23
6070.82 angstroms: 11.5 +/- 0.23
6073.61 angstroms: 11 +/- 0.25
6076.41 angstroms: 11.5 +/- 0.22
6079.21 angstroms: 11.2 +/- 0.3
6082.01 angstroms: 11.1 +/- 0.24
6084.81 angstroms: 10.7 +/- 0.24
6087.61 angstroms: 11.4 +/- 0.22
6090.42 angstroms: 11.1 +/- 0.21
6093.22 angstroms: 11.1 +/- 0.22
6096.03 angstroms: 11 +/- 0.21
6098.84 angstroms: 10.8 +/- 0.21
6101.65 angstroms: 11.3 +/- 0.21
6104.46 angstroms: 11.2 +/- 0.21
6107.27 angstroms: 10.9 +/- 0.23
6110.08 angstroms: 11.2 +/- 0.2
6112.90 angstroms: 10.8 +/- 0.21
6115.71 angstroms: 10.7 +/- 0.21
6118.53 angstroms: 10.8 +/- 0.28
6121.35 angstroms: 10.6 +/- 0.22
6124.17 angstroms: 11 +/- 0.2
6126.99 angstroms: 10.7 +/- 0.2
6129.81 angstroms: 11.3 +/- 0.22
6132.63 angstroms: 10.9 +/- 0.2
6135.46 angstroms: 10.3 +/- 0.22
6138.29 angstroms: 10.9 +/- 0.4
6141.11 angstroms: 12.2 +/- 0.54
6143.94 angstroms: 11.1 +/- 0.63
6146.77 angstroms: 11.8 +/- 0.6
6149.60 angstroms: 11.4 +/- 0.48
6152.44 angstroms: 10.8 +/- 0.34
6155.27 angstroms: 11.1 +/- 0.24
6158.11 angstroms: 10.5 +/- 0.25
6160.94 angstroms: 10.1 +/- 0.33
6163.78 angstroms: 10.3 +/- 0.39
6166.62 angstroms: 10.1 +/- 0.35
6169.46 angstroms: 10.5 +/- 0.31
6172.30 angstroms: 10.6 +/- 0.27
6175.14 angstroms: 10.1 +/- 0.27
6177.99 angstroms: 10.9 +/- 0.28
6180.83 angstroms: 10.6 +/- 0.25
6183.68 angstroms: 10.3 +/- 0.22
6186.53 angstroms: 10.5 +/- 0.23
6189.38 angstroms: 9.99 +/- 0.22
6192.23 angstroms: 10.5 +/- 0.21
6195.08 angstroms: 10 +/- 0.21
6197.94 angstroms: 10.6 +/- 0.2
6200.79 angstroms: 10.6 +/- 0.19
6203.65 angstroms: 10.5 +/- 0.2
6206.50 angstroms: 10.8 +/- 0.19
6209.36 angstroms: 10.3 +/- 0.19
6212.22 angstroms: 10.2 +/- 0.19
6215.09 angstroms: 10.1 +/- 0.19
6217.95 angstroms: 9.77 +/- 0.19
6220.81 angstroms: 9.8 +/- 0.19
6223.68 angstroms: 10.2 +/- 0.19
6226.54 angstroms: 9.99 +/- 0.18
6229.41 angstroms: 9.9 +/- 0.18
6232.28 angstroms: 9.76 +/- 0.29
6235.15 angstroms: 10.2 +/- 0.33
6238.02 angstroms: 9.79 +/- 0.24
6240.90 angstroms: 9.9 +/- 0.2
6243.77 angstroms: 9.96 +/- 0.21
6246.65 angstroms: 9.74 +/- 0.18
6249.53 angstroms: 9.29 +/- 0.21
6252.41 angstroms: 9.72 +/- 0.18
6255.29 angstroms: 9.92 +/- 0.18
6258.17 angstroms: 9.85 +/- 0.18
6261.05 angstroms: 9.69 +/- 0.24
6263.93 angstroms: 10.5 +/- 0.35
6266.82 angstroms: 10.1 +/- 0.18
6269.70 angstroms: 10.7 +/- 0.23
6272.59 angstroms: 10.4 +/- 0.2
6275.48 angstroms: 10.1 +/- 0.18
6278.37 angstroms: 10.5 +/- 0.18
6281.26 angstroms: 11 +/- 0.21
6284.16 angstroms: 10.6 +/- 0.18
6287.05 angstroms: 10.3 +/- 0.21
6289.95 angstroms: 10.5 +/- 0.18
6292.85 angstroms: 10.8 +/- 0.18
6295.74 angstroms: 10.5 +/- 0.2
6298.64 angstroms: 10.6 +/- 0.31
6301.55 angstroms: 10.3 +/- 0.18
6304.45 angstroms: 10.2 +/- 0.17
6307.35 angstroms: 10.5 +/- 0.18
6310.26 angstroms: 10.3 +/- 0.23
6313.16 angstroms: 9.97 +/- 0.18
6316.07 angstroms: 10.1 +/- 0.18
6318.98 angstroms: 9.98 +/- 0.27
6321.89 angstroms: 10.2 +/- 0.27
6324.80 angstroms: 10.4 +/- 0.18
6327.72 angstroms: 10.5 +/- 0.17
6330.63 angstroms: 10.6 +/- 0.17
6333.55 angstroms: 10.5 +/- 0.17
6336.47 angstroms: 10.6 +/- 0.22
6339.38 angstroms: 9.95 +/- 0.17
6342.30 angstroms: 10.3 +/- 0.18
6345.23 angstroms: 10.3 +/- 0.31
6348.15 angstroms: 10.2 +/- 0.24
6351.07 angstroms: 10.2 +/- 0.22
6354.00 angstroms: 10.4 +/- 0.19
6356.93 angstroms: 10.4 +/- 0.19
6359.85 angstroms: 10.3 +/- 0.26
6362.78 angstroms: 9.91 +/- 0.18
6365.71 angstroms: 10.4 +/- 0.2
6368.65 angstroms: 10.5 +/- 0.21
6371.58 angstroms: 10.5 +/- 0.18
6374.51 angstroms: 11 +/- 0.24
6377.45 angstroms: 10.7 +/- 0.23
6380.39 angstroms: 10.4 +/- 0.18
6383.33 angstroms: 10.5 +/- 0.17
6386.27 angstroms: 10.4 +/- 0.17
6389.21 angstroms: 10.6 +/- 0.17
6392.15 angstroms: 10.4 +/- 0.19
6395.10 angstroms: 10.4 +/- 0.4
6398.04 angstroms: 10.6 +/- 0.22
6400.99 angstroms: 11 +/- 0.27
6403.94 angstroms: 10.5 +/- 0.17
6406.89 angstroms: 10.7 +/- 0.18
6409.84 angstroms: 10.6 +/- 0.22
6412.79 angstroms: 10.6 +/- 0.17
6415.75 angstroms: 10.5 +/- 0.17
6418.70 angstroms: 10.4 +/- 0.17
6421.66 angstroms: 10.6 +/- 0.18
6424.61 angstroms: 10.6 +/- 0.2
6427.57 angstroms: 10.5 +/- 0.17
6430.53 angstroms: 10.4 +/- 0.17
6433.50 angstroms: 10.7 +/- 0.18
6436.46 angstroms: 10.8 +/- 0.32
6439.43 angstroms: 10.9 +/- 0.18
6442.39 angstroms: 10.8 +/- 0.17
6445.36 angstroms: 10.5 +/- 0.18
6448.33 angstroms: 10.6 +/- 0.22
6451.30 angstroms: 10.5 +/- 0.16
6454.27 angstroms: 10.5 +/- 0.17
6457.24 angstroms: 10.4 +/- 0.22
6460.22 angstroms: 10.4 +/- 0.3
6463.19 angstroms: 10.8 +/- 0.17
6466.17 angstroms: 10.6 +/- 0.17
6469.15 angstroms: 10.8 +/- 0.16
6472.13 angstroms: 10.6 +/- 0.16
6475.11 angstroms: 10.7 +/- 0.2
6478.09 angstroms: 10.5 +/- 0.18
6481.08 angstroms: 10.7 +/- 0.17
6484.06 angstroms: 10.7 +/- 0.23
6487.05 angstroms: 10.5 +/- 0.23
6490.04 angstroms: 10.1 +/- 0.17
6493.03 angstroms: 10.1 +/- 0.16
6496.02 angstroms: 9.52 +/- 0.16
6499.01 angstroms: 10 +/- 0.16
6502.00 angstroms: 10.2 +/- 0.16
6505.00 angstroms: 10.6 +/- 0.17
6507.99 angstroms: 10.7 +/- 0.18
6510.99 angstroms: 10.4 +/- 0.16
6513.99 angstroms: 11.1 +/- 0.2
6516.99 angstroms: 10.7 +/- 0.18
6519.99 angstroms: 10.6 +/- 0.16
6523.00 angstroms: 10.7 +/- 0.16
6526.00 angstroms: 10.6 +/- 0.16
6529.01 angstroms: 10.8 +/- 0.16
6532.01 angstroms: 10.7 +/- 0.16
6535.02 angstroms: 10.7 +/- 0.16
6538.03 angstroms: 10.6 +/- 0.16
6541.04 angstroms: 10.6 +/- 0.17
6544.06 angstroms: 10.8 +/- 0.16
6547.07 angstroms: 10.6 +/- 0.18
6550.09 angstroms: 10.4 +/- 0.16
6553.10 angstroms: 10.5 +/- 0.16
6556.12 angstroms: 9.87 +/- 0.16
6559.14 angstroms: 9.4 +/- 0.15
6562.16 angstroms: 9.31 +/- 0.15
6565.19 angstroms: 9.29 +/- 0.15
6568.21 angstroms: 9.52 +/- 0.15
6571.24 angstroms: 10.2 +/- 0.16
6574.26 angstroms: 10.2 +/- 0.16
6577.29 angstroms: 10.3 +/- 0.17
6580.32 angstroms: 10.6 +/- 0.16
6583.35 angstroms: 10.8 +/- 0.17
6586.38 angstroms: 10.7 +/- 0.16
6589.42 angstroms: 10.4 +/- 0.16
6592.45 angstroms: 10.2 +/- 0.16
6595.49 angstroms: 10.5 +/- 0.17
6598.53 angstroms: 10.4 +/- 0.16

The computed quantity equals 1.0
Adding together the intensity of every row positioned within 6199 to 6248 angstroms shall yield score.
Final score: 172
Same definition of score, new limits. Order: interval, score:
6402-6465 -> 222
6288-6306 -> 63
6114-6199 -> 321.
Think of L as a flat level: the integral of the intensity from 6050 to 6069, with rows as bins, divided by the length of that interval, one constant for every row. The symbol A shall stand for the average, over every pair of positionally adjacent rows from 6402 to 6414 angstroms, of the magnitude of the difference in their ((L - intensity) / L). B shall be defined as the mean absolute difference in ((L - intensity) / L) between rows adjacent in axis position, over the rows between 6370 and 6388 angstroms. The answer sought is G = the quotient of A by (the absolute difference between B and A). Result 0.6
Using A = 0.009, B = 0.023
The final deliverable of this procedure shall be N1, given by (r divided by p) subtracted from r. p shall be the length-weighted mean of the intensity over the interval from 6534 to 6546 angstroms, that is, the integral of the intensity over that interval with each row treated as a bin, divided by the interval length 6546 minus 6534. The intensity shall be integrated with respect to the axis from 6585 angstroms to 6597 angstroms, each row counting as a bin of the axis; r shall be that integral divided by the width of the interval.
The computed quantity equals 9.5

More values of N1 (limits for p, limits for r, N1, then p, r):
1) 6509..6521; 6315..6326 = 9.2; 10.7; 10.2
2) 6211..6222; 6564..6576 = 8.8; 10.0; 9.8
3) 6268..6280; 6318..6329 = 9.3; 10.4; 10.3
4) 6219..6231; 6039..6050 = 10.4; 10.0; 11.5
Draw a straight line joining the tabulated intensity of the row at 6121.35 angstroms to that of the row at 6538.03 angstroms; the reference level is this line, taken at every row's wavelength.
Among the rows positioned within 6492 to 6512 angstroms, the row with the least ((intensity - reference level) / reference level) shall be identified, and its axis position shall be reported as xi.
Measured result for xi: 6496.02 angstroms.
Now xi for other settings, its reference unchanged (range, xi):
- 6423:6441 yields 6430.53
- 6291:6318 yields 6313.16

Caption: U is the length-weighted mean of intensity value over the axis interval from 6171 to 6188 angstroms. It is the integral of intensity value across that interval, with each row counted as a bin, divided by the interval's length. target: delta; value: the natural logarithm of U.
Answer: 2.35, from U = 10.5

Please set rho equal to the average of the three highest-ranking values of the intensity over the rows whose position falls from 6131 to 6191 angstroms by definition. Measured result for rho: 11.8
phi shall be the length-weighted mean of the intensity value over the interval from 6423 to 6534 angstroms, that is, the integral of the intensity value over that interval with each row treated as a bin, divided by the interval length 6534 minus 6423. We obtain 10.6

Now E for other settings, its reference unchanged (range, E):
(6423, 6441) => 0.1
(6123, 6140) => 0.6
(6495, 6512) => 0.4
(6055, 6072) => 0.9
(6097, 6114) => 0.8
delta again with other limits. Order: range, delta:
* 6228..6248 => 2.29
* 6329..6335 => 2.36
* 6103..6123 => 2.39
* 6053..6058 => 2.41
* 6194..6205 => 2.34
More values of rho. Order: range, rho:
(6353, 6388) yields 10.7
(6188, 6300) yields 10.9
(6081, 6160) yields 11.8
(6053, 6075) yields 11.3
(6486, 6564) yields 10.9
